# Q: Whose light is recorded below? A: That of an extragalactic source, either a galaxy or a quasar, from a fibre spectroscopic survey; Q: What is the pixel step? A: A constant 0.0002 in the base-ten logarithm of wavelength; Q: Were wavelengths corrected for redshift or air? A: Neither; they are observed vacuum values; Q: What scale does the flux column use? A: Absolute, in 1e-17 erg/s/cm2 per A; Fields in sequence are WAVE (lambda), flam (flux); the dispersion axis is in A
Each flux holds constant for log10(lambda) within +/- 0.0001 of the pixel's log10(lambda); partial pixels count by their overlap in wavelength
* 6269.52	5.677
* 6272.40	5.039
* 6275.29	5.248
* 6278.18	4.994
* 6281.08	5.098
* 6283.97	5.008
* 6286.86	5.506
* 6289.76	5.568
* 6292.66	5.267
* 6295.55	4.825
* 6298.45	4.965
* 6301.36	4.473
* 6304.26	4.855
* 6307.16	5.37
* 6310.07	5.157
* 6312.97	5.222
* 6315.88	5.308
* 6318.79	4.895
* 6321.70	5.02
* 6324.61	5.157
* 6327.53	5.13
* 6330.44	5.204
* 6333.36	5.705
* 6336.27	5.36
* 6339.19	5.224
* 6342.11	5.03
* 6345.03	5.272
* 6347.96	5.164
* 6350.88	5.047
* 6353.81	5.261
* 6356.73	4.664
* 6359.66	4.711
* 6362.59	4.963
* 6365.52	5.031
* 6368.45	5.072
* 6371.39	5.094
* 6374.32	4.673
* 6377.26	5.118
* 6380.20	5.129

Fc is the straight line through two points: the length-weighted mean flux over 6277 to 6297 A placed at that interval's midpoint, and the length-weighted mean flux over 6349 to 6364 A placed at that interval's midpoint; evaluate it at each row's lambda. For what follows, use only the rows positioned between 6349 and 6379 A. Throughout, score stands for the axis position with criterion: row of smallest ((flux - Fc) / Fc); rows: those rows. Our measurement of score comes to 6356.73 A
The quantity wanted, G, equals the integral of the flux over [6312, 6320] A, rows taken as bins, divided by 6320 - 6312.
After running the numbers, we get 5.14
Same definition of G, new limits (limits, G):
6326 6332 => 5.17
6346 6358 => 5.05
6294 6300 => 4.90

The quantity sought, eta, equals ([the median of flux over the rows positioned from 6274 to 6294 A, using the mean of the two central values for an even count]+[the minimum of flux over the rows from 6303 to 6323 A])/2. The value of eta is 5.05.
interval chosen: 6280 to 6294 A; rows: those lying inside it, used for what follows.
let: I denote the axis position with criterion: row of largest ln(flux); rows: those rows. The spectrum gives 6289.76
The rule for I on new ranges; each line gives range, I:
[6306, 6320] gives 6307.16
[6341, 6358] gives 6345.03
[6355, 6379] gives 6377.26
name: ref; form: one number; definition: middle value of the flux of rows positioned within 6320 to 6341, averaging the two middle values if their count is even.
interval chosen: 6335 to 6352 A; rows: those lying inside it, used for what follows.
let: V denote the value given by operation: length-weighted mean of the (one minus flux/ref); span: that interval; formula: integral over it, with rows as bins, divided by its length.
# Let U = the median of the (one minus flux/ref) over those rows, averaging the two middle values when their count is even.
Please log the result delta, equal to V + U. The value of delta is 0.006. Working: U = 0.002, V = 0.004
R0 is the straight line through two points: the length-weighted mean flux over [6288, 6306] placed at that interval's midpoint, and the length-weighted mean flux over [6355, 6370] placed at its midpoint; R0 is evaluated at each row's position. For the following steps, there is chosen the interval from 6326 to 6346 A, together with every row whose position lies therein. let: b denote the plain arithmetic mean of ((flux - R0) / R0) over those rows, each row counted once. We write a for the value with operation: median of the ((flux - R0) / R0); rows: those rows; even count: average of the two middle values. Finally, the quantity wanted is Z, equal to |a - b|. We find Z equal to 0.009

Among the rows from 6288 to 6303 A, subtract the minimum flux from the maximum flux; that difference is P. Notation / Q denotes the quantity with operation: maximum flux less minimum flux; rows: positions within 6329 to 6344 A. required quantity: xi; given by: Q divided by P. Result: 0.62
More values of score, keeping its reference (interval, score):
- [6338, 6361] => 6356.73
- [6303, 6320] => 6304.26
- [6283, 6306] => 6301.36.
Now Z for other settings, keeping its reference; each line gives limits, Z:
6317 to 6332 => 0.011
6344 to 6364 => 0.006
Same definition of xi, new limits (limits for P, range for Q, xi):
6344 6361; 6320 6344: 1.13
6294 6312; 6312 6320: 0.46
